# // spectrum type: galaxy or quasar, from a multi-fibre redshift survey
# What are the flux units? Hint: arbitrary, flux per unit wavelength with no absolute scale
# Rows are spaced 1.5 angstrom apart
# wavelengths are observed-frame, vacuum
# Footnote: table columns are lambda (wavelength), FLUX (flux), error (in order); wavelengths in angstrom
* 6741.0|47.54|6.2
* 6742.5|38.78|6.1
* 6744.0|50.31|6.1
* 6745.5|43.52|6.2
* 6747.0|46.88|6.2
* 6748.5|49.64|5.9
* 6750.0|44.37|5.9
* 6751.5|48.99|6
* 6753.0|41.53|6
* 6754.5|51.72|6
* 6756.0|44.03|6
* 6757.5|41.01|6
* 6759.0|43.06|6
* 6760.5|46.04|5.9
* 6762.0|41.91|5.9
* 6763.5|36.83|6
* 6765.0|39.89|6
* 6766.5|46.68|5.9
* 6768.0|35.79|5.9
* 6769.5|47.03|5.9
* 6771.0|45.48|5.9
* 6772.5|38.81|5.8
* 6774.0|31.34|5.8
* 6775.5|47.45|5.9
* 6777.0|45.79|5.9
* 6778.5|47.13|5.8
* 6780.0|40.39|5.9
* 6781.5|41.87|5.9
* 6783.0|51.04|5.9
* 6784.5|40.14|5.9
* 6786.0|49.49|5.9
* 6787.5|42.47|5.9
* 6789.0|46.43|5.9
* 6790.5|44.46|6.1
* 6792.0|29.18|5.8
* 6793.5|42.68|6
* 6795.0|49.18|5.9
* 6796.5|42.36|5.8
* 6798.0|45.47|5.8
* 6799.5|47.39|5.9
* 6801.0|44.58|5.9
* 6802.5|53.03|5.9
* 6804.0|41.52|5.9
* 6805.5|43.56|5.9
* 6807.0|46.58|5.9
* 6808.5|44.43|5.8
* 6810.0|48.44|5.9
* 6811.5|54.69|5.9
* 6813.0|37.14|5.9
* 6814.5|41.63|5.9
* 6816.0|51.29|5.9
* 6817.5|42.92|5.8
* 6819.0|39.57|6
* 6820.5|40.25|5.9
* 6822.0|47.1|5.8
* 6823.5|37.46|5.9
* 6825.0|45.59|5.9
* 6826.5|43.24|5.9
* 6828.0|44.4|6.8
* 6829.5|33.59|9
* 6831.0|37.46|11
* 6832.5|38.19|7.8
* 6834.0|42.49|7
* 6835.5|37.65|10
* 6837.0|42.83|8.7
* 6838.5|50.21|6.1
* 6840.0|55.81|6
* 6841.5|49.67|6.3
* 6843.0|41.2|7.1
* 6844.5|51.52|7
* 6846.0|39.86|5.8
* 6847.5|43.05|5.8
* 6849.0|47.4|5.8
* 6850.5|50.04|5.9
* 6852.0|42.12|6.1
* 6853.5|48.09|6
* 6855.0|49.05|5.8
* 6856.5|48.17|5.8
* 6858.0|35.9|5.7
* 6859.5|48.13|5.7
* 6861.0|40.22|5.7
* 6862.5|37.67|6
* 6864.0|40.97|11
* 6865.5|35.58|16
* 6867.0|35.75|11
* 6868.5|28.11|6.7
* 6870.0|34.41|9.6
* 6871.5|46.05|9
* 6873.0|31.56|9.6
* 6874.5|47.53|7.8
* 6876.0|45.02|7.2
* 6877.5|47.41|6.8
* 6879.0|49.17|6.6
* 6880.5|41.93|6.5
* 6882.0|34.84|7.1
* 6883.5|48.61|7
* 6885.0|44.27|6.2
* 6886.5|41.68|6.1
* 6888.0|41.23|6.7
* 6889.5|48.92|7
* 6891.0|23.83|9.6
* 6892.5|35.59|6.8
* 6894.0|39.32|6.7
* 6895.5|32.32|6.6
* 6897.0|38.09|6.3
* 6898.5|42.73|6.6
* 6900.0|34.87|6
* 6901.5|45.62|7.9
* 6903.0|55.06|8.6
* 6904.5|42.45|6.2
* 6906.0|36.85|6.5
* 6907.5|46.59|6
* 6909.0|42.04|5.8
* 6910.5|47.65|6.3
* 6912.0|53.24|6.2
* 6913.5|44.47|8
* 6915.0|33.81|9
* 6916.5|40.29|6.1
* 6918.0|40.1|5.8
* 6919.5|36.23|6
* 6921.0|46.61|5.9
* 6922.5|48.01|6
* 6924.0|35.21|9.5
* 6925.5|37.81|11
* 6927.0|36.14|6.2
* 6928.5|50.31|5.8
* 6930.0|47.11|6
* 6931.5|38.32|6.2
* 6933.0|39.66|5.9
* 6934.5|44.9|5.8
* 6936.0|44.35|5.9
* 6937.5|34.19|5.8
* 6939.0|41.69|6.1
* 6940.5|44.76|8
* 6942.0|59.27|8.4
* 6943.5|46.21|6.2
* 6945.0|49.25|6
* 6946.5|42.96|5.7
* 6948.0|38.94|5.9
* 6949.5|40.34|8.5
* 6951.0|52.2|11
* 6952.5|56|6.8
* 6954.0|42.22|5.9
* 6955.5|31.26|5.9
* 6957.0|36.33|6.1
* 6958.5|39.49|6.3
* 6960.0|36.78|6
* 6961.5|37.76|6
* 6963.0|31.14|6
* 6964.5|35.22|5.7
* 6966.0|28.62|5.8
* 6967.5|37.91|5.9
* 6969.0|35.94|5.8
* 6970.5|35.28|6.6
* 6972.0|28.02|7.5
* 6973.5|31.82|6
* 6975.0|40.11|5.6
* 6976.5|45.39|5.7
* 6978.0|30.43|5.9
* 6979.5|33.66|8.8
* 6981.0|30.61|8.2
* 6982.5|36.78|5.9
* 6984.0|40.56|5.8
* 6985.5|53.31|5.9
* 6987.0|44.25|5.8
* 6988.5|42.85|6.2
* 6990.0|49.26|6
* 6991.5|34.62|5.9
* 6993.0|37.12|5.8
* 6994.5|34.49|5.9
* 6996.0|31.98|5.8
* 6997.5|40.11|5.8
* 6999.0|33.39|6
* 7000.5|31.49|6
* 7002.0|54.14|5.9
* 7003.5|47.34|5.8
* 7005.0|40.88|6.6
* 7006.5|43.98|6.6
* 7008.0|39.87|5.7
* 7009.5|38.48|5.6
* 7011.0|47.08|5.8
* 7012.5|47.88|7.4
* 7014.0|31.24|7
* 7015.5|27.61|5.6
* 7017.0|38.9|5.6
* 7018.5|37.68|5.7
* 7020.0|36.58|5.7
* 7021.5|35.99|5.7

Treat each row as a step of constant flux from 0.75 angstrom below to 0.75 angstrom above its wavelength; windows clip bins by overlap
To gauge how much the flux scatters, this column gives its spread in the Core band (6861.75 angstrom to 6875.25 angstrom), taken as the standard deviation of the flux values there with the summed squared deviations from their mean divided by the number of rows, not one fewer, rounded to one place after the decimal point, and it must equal 6.0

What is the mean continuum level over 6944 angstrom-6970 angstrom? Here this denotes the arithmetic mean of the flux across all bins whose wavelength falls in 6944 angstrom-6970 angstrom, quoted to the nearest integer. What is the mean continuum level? 40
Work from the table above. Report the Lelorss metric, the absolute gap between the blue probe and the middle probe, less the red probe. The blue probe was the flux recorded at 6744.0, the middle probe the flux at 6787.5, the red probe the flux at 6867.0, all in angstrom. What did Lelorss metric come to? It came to -28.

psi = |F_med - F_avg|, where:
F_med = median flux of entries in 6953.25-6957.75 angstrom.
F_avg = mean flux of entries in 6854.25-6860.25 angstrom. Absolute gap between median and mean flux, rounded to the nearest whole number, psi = 9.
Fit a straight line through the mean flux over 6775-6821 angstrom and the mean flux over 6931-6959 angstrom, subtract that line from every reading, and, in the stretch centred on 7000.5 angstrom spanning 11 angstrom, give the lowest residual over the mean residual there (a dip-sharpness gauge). 4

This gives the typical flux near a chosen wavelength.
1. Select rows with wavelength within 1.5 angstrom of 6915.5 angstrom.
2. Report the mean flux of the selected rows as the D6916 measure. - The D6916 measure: 37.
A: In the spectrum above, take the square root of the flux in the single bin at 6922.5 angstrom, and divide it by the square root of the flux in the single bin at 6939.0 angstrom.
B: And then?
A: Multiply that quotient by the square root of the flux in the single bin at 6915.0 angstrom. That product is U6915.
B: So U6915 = 6.24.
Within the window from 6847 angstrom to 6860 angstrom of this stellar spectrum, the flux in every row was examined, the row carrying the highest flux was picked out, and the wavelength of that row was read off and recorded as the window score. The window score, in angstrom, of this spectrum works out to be 6850.5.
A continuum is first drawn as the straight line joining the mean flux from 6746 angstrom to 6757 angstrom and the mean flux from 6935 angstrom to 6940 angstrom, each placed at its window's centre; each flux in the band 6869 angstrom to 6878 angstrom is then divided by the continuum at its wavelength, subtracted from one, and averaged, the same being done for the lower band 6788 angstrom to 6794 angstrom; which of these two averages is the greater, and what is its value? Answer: 0.10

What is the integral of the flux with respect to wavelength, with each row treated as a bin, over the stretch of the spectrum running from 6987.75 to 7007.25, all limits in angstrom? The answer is 782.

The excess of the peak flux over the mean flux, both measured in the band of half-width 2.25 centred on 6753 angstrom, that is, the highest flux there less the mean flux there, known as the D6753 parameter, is 4.3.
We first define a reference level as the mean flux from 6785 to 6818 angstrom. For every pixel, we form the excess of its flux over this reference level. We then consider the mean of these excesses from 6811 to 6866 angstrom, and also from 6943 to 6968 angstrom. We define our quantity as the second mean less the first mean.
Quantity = -3.4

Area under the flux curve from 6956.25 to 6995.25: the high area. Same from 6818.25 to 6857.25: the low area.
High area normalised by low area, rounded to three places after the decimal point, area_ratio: 0.844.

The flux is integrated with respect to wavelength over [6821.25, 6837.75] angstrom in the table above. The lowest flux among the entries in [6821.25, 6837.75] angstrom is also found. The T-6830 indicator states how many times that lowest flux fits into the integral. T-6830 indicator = 20.1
